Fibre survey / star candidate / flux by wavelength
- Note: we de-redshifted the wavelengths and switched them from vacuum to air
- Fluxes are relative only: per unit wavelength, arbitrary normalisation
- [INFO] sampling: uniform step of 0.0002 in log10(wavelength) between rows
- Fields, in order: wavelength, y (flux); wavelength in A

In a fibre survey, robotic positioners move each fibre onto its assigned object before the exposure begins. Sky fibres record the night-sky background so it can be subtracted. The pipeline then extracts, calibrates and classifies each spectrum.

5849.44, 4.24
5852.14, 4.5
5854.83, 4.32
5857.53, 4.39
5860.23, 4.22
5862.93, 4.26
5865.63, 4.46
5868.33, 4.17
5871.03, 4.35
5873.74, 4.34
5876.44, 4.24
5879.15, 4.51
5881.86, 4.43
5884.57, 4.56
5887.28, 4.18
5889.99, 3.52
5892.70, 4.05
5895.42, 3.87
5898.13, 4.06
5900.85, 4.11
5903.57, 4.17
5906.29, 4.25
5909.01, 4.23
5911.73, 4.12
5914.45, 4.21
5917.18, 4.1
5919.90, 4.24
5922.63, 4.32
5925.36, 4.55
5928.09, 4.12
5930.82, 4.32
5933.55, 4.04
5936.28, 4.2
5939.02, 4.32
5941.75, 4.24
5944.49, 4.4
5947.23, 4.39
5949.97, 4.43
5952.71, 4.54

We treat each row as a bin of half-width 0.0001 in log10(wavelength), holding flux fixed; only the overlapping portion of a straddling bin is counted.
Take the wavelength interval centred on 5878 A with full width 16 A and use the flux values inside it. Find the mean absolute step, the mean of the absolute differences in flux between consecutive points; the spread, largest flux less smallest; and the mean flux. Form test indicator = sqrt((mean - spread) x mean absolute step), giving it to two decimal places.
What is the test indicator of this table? 0.69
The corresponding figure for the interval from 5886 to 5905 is 0.96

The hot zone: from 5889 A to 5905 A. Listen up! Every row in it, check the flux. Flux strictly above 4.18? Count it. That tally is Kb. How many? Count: 0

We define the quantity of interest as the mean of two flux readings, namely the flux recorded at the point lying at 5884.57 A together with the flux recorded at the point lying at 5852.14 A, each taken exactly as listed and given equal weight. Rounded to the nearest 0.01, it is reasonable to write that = 4.53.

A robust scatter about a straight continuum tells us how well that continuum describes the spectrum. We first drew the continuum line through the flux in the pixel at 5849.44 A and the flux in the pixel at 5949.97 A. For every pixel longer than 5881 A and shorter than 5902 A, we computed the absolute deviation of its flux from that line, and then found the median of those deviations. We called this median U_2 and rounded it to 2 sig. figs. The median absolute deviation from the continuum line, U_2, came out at 0.26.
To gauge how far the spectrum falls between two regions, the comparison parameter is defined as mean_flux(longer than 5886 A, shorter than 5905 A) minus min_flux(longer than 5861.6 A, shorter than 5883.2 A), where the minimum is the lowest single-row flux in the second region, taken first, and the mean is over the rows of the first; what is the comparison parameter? -0.2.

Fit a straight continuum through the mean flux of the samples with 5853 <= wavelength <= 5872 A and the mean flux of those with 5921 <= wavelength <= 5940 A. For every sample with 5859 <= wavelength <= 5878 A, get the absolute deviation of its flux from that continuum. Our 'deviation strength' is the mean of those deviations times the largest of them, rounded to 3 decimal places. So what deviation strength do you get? 0.012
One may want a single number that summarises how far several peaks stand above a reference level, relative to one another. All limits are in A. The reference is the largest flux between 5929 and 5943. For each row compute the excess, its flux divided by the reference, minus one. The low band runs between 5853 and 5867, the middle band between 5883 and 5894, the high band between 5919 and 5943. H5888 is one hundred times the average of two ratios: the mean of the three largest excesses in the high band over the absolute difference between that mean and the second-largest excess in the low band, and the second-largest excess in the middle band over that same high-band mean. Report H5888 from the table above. 484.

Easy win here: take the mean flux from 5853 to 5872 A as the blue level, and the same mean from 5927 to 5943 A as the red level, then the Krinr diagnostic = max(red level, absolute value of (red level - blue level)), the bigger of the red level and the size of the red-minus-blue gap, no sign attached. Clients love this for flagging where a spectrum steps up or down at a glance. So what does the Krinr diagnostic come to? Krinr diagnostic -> 4.21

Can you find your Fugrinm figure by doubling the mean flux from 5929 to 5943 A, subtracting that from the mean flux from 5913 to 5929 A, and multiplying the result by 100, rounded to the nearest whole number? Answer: -419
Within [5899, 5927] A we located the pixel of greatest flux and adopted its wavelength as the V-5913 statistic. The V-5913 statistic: 5925.36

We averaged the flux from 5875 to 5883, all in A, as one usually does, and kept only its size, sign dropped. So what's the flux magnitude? 4.39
